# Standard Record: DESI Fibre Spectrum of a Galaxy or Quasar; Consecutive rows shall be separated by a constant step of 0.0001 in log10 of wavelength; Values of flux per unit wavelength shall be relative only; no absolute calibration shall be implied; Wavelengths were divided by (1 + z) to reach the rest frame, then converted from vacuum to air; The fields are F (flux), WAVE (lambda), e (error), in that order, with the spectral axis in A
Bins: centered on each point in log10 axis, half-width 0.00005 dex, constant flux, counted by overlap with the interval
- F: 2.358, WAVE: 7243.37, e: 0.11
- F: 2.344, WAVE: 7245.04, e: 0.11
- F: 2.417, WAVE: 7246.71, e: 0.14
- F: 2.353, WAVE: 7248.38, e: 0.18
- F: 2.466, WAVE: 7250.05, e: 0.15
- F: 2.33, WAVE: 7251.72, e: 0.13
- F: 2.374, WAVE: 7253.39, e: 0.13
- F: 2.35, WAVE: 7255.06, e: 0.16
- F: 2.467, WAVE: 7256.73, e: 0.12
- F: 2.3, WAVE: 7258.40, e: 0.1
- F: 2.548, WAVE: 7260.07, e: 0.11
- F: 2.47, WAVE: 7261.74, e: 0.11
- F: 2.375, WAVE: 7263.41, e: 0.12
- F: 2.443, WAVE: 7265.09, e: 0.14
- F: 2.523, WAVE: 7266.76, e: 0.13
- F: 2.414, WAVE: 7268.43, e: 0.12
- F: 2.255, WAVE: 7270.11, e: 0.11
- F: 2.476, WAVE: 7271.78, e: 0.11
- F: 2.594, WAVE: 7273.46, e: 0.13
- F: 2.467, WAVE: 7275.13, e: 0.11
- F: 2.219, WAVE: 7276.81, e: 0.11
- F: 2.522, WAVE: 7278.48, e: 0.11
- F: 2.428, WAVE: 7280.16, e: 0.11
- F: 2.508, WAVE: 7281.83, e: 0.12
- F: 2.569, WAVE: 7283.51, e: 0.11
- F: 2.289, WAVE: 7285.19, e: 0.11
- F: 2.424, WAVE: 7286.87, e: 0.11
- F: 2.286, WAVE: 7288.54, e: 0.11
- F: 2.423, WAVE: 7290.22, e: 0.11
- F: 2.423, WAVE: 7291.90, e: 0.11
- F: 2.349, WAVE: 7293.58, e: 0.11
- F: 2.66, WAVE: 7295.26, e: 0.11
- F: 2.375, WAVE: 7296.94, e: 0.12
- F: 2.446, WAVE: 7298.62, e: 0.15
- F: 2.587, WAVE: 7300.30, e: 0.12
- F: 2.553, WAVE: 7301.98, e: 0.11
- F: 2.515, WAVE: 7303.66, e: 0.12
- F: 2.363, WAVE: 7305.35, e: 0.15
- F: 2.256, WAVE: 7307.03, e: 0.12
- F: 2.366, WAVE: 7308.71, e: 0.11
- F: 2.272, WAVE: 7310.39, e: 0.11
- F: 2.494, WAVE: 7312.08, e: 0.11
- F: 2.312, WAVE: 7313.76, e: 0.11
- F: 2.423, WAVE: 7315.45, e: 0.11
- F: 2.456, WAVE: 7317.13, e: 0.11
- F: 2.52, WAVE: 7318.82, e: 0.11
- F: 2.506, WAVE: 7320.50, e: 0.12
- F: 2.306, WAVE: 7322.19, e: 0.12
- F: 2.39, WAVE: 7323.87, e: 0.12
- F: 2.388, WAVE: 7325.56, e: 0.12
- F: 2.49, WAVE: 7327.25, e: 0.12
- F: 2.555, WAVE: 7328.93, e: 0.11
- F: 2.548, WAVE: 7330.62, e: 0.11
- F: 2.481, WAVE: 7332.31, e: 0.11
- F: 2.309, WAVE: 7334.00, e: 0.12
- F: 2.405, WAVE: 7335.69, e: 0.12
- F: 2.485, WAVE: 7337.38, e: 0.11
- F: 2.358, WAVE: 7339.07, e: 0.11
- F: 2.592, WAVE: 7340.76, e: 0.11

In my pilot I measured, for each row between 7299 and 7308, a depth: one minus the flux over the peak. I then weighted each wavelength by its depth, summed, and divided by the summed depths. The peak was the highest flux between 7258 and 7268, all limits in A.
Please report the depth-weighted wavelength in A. 7306.7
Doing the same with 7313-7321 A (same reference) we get 7315.6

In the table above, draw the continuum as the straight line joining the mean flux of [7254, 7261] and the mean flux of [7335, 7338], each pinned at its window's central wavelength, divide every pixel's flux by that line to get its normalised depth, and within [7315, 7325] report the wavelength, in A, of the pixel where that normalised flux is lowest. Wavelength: 7322.19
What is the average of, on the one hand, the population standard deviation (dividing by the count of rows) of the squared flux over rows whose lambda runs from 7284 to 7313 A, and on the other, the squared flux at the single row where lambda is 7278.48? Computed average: 3.46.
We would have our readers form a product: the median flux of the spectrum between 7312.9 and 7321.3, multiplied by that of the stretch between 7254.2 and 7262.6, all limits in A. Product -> 6.06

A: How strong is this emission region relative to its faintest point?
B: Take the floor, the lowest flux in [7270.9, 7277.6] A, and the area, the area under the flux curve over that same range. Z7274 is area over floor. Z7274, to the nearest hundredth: 7.36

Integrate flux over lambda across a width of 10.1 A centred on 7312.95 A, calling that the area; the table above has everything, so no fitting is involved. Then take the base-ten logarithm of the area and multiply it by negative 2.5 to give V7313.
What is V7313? -3.5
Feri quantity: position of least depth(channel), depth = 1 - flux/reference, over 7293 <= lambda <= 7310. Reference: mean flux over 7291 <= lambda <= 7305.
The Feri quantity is 7295.26 A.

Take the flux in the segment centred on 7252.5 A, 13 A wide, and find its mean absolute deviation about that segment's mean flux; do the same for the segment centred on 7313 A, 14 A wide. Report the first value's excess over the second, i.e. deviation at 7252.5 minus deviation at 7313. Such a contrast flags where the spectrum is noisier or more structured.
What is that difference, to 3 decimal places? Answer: -0.035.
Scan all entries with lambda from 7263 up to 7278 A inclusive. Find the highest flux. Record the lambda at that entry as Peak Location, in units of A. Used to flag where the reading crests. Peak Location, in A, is 7273.46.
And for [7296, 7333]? 7300.30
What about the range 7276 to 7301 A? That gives 7295.26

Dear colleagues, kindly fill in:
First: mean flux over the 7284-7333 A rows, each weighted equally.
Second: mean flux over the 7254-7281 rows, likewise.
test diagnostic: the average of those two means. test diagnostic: 2.43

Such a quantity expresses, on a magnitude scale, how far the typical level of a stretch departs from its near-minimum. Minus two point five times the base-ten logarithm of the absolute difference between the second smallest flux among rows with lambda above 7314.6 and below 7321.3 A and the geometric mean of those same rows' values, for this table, 4.3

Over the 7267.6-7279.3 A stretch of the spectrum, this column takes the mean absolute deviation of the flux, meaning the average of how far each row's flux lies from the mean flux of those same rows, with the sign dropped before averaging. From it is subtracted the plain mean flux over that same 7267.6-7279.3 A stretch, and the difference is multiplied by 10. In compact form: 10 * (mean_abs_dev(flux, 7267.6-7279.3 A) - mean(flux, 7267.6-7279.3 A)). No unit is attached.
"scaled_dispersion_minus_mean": -23.1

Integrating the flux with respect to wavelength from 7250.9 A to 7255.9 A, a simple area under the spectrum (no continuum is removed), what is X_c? 11.8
